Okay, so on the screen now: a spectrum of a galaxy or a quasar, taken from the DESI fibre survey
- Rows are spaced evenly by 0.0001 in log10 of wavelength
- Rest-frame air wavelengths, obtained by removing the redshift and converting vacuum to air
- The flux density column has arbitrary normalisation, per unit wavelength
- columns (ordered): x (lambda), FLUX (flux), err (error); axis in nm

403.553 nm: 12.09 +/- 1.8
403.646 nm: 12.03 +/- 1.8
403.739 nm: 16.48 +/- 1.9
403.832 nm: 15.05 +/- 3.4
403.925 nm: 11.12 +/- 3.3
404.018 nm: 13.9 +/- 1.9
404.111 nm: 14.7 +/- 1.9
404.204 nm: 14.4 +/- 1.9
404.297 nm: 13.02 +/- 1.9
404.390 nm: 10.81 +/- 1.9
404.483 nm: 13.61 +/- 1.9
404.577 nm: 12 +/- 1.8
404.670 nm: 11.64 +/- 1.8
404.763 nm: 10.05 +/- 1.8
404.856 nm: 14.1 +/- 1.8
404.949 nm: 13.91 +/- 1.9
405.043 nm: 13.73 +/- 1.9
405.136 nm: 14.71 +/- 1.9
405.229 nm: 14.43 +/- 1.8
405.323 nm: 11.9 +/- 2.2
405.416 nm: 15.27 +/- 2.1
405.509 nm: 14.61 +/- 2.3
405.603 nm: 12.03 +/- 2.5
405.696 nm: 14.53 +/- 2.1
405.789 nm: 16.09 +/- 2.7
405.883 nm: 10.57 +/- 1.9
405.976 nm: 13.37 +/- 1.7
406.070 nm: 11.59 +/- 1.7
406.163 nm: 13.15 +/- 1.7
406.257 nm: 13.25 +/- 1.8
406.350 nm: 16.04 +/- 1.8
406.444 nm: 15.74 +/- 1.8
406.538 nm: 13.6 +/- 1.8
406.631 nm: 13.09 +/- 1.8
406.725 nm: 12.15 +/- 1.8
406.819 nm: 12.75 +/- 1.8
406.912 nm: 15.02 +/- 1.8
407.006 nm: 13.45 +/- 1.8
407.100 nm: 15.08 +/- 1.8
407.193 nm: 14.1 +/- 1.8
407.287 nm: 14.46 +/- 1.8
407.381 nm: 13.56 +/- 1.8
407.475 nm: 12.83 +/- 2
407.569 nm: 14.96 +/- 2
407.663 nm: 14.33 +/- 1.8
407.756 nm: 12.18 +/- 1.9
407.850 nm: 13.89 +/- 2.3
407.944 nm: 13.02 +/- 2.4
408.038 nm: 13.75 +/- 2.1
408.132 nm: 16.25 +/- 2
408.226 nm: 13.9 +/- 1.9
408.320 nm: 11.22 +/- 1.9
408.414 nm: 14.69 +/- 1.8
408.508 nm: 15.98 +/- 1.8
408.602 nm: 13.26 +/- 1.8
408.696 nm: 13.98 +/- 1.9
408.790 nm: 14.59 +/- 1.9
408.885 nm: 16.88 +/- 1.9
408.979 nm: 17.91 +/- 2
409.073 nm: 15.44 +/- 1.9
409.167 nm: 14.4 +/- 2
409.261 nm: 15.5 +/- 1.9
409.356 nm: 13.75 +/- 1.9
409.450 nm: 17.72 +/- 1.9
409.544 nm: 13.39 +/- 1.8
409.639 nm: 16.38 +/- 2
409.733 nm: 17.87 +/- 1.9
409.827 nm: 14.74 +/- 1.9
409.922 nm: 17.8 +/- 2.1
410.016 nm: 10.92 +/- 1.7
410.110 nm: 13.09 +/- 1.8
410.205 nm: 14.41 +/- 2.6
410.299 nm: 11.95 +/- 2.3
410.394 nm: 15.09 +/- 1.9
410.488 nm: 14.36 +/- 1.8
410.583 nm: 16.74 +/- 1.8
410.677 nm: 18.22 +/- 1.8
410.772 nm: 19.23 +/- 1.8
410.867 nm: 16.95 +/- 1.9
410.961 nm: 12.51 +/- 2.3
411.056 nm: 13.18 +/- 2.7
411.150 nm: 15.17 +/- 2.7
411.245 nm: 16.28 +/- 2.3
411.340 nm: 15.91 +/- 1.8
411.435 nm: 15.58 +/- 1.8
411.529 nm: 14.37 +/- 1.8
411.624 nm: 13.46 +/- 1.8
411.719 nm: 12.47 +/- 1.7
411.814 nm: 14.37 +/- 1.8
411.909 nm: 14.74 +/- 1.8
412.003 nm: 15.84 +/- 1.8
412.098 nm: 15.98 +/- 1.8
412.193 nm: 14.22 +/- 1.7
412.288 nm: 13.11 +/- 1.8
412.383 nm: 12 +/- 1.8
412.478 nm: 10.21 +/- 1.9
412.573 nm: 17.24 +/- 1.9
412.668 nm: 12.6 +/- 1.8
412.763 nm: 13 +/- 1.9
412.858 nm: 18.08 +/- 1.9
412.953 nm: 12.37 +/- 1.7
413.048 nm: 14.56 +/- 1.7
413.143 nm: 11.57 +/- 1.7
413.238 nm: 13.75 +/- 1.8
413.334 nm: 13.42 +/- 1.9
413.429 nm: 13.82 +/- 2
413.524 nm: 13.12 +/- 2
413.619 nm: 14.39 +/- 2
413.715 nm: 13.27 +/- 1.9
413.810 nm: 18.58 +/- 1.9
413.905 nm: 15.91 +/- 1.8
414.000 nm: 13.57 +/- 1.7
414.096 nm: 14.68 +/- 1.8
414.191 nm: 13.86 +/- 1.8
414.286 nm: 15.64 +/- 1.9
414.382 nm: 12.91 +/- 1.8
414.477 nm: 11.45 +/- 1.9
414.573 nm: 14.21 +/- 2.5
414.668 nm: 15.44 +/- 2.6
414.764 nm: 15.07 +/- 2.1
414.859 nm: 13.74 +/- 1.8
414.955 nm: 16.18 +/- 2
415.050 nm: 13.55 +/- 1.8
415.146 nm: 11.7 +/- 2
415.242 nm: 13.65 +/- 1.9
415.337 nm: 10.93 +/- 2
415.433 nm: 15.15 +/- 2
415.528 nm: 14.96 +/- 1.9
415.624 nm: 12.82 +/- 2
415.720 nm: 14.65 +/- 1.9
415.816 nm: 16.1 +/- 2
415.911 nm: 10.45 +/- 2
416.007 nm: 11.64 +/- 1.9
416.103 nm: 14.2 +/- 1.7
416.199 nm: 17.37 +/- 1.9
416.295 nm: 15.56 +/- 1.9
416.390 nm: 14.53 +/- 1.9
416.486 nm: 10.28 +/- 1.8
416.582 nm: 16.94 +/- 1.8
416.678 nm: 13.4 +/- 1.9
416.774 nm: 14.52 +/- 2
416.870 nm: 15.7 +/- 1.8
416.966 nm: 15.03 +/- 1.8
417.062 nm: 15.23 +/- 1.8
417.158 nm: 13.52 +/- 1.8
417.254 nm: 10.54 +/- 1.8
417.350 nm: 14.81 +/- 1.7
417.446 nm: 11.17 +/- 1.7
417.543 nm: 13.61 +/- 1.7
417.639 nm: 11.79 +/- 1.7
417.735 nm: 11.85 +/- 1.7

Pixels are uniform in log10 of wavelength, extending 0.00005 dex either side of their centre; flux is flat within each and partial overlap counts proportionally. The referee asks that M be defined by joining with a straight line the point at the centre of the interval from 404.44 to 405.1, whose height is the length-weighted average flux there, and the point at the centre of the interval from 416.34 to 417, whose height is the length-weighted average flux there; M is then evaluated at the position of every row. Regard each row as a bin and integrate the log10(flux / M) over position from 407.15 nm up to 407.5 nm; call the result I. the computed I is 0.008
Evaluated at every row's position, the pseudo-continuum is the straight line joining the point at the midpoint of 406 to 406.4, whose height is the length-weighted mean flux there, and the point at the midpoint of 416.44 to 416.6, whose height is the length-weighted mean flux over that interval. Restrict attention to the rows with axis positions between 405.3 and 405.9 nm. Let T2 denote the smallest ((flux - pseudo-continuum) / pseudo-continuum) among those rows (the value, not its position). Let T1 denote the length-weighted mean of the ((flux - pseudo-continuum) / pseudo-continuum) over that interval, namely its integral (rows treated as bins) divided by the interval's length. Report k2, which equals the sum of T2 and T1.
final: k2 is -0.20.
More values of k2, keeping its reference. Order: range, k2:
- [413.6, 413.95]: 0.20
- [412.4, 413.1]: -0.17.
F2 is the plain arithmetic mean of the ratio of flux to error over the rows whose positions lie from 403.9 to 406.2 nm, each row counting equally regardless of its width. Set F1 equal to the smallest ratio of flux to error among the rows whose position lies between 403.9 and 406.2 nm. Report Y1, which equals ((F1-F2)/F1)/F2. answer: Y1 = -0.15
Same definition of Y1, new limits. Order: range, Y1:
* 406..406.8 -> -0.02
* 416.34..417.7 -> -0.04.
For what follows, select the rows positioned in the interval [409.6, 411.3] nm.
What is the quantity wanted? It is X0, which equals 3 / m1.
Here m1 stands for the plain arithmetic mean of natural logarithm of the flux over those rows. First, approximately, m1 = 2.714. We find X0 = 1.11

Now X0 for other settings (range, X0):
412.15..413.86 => 1.15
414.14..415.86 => 1.14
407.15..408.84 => 1.14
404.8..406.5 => 1.14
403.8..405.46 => 1.16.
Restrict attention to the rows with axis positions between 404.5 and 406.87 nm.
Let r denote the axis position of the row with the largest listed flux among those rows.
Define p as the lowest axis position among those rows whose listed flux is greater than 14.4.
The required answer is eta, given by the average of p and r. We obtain 405.46 nm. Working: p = 405.136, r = 405.789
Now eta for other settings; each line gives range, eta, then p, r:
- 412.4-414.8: 413.19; 412.573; 413.810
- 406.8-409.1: 407.95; 406.912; 408.979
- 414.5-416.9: 415.43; 414.668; 416.199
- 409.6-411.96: 410.21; 409.639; 410.772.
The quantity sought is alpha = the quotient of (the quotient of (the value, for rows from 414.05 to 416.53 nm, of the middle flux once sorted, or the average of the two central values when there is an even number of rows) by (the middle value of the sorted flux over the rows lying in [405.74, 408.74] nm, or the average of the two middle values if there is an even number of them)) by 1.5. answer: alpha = 0.69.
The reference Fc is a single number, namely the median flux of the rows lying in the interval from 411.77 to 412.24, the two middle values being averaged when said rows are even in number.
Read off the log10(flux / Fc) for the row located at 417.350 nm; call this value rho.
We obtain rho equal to 0.002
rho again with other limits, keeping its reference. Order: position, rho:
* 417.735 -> -0.095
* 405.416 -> 0.015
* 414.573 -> -0.016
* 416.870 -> 0.027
